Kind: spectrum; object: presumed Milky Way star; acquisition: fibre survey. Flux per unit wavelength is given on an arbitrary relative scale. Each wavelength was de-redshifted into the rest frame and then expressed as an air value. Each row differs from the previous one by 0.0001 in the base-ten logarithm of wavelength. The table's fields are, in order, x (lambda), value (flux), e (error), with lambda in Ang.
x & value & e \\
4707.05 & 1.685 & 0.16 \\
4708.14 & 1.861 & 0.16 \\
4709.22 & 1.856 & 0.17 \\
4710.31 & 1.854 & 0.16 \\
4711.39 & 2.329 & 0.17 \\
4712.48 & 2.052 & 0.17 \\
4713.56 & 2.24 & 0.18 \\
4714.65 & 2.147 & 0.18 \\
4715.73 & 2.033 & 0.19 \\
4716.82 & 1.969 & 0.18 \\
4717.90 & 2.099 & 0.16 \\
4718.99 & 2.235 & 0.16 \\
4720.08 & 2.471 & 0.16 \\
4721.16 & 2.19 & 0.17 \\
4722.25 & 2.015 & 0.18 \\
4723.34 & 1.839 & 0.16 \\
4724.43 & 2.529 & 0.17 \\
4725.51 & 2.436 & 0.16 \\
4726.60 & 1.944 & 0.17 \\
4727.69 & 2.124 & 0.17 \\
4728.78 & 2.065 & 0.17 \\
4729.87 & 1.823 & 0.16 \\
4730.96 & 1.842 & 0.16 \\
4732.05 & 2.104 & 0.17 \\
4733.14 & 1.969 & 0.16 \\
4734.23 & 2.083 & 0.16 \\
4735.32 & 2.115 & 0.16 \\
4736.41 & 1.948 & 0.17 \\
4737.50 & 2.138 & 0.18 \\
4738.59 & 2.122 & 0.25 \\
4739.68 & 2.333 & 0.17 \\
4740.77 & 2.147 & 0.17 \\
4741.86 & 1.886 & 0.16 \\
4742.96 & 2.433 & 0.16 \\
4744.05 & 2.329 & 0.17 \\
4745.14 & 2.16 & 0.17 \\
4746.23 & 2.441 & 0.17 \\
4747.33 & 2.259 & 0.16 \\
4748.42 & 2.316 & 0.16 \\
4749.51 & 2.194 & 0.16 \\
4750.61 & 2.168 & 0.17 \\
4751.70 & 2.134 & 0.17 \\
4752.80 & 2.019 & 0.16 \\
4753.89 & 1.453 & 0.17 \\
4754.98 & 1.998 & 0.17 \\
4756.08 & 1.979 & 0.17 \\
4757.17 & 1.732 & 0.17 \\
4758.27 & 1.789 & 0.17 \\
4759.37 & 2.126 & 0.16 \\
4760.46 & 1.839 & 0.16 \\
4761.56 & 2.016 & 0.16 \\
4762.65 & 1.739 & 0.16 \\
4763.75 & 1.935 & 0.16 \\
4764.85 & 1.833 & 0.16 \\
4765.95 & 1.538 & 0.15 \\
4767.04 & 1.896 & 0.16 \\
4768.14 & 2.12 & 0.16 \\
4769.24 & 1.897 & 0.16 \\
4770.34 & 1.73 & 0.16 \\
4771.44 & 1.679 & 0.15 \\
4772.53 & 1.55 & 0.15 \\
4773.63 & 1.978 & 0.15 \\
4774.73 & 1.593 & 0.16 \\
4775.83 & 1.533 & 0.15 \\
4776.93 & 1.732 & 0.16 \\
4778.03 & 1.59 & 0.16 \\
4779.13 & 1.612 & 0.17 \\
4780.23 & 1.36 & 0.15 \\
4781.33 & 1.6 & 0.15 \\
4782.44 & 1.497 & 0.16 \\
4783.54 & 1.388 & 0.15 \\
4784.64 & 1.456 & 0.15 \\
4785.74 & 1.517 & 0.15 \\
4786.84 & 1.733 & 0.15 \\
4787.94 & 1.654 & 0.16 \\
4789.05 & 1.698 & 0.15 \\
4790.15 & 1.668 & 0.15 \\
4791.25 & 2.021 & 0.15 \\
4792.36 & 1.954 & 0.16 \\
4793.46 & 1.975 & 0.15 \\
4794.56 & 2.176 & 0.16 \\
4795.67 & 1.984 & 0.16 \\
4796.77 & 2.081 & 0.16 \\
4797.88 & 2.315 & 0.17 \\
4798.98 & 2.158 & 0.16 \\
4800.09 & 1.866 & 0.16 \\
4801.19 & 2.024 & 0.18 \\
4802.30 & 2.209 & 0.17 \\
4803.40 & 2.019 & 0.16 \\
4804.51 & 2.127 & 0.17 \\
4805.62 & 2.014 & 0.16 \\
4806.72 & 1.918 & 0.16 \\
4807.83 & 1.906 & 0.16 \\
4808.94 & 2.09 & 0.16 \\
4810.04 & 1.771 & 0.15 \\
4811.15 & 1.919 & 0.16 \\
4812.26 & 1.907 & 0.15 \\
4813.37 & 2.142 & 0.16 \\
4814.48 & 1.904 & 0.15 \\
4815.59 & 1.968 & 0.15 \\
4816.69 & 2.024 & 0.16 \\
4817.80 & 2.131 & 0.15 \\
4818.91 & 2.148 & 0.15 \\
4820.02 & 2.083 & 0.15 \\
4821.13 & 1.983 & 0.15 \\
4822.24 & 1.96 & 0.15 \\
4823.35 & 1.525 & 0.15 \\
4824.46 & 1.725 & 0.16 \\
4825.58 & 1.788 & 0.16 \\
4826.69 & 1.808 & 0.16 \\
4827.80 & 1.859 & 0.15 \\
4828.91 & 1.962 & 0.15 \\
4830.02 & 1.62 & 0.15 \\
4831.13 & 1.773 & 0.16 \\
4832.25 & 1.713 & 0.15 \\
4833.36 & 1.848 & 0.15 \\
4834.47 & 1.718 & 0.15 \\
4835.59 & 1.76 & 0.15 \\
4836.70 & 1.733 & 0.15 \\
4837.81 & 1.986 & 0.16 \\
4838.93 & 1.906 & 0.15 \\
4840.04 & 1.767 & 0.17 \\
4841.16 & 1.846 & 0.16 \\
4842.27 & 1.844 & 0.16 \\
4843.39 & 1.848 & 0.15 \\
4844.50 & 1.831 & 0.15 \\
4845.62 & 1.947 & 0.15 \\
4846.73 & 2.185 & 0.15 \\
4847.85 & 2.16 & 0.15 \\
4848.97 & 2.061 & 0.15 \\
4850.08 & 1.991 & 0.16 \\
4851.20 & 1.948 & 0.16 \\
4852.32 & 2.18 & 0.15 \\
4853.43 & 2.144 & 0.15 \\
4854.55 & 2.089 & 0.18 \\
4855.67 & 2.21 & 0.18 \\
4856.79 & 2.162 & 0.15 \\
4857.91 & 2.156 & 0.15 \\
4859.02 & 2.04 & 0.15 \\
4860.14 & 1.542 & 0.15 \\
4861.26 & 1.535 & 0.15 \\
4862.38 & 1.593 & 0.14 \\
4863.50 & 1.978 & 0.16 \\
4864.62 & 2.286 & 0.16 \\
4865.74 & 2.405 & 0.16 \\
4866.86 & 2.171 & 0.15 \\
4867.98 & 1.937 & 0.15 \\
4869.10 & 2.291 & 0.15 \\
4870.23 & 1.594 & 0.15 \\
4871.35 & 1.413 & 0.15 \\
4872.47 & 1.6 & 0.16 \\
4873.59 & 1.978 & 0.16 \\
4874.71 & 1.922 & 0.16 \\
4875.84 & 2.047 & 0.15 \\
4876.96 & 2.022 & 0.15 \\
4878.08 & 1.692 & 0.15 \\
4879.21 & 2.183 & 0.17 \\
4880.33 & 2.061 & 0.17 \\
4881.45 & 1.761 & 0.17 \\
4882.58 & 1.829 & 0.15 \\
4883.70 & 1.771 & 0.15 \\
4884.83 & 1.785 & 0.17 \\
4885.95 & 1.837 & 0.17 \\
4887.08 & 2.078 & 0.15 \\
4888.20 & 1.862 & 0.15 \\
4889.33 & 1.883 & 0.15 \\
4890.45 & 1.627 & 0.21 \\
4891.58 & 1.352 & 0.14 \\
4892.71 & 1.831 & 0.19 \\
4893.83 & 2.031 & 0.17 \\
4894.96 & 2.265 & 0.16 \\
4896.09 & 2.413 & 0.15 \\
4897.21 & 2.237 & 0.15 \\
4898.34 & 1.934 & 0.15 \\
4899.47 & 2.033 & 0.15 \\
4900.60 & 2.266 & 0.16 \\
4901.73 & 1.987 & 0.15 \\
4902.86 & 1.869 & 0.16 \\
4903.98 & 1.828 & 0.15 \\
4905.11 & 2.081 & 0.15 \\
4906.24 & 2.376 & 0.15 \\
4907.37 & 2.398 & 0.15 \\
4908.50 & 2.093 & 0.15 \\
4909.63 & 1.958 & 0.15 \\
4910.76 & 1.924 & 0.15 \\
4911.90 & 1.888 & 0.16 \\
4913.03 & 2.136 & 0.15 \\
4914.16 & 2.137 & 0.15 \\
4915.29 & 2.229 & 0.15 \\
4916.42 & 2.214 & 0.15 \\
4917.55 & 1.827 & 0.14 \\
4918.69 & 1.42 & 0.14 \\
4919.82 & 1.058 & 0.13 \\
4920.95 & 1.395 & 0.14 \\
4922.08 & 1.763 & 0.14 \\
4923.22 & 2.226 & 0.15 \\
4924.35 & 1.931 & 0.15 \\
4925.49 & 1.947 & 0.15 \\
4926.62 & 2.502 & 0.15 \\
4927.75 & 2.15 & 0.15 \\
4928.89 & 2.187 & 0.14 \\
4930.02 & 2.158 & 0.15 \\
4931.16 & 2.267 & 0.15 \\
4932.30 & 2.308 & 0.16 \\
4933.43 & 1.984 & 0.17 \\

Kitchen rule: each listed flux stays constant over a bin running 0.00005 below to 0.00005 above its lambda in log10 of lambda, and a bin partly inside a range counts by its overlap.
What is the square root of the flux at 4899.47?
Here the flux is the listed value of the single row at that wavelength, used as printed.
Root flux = 1.43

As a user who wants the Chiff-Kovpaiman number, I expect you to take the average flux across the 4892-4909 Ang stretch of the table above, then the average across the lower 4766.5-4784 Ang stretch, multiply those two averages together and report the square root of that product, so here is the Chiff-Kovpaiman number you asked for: 1.88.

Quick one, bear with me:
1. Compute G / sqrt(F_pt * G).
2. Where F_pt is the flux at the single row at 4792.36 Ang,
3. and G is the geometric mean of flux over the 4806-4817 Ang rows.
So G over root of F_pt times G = 1.00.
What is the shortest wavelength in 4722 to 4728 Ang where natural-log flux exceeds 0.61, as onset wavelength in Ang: 4722.25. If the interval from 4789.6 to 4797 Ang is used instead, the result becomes 4791.25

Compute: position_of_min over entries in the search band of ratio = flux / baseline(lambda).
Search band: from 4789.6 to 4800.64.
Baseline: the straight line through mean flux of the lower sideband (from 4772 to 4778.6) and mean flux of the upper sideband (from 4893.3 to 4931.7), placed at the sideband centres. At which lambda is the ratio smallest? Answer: 4790.15 Ang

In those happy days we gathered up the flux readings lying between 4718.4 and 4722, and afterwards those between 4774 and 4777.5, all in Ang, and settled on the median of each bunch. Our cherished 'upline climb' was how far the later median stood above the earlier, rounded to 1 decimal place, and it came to -0.6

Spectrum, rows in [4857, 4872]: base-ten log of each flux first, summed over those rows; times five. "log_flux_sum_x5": 18.0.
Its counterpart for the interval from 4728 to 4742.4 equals 20.1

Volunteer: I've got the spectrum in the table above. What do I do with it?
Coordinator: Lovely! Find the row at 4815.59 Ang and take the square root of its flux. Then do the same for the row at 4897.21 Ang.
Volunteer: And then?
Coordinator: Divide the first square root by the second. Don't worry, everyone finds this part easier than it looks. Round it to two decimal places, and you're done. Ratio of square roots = 0.94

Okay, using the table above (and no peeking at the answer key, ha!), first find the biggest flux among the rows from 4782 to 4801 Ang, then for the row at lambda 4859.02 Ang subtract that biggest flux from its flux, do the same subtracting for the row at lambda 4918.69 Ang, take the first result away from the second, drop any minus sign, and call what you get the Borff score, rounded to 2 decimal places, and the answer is 0.62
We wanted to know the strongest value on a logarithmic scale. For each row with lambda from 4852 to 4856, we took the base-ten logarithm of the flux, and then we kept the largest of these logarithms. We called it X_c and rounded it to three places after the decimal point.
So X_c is 0.344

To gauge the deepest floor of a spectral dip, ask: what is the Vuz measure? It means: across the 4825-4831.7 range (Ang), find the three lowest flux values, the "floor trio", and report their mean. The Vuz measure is 1.73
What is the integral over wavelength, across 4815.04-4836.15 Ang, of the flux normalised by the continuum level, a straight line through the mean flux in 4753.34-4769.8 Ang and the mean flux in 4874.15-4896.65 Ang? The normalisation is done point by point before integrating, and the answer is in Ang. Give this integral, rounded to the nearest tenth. 20.8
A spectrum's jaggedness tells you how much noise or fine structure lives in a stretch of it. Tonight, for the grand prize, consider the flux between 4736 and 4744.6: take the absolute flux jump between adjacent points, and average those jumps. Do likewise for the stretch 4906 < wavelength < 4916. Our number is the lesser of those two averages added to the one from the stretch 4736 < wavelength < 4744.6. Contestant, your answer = 0.326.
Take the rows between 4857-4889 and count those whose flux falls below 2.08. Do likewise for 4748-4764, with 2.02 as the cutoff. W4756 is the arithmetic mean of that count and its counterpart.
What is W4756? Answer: 16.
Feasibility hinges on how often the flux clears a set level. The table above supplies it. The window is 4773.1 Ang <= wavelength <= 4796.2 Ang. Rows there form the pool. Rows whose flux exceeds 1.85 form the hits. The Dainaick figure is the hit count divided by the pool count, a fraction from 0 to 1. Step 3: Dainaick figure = 0.29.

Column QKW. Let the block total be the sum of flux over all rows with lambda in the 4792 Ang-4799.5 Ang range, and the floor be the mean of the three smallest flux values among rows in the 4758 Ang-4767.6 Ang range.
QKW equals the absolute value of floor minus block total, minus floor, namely 11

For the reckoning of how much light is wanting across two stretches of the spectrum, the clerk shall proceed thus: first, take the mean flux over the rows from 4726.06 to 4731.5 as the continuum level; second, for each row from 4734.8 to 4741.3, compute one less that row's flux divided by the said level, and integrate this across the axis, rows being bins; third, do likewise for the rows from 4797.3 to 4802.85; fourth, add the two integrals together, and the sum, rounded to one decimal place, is -1.0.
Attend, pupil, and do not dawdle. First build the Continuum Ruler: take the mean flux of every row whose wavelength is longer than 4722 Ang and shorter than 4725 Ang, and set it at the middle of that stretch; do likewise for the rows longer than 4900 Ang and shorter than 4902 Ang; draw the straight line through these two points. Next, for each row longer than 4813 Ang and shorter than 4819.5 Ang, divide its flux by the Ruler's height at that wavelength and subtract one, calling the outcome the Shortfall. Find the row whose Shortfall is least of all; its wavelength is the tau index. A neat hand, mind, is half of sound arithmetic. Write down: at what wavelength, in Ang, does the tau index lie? 4814.48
